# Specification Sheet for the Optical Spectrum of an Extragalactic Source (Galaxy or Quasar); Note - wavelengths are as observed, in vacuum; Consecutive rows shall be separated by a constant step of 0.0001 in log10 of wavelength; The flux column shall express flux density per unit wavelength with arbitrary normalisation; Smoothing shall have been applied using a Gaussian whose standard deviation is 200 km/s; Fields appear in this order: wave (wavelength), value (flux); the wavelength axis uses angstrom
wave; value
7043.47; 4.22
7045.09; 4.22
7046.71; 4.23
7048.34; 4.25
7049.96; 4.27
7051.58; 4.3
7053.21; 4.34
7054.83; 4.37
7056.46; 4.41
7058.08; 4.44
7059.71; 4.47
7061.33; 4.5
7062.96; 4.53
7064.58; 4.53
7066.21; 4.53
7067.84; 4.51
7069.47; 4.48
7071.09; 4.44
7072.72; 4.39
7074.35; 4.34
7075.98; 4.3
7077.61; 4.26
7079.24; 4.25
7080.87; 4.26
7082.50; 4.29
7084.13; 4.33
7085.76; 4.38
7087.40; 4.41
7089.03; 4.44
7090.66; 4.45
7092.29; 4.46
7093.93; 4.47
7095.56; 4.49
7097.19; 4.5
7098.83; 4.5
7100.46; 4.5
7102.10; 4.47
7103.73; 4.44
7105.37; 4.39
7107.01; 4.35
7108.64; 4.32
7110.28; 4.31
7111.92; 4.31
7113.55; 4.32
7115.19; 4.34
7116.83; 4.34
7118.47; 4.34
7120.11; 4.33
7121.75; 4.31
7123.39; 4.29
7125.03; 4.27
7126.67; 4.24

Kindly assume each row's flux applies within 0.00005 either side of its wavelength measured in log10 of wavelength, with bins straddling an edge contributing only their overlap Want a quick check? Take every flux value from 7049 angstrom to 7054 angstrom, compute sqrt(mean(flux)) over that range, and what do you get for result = 2.074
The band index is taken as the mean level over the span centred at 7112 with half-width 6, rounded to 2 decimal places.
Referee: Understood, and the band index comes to 4.33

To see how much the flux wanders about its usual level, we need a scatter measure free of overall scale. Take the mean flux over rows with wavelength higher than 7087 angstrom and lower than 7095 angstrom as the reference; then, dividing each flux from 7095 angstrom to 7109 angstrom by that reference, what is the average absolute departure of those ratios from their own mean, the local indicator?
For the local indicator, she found 0.013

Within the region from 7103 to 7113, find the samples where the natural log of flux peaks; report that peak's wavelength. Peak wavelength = 7103.73 angstrom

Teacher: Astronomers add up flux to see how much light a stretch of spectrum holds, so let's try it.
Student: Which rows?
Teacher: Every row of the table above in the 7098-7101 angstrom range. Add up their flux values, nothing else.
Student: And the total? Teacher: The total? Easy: 9.00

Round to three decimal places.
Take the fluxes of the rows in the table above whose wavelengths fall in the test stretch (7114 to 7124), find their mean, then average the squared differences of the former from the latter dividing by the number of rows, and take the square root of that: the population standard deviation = 0.019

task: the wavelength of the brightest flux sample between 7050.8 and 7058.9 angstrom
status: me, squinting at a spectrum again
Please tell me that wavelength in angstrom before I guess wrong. 7058.08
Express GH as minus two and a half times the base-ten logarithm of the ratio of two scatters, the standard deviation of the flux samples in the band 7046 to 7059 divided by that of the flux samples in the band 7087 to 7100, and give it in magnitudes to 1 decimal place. -1.0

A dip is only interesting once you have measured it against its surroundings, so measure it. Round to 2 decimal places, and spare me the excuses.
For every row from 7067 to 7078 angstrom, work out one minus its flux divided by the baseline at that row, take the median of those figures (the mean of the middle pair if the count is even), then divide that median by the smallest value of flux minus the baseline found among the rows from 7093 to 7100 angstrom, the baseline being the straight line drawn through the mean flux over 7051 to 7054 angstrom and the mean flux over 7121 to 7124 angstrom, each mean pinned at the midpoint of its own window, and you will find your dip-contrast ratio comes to -0.11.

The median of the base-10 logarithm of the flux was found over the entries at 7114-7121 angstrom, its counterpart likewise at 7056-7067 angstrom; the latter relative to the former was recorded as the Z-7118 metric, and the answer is 1.025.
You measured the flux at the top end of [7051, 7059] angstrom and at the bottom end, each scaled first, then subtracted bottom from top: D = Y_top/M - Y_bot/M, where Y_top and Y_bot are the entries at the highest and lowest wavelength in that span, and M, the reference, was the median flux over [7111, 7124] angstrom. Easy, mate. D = 0.032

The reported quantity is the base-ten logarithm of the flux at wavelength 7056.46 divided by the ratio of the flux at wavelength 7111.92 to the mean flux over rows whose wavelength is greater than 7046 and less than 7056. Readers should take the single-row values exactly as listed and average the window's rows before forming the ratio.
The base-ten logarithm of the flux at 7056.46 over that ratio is 0.643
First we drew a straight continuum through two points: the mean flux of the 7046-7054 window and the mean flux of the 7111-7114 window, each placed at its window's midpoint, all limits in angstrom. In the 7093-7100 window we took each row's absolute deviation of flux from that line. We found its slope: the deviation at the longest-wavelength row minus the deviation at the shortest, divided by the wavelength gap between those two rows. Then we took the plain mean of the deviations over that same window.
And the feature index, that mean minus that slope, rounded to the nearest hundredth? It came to 0.18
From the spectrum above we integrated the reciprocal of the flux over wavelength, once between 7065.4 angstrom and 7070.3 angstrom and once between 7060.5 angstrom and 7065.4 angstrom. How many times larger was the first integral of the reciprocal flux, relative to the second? 1.00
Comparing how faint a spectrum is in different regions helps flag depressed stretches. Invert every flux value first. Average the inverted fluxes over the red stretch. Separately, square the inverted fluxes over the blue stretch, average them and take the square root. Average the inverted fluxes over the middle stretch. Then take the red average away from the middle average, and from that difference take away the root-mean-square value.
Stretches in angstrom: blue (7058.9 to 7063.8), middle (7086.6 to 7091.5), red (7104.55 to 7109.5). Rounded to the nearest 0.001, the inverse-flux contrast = -0.226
